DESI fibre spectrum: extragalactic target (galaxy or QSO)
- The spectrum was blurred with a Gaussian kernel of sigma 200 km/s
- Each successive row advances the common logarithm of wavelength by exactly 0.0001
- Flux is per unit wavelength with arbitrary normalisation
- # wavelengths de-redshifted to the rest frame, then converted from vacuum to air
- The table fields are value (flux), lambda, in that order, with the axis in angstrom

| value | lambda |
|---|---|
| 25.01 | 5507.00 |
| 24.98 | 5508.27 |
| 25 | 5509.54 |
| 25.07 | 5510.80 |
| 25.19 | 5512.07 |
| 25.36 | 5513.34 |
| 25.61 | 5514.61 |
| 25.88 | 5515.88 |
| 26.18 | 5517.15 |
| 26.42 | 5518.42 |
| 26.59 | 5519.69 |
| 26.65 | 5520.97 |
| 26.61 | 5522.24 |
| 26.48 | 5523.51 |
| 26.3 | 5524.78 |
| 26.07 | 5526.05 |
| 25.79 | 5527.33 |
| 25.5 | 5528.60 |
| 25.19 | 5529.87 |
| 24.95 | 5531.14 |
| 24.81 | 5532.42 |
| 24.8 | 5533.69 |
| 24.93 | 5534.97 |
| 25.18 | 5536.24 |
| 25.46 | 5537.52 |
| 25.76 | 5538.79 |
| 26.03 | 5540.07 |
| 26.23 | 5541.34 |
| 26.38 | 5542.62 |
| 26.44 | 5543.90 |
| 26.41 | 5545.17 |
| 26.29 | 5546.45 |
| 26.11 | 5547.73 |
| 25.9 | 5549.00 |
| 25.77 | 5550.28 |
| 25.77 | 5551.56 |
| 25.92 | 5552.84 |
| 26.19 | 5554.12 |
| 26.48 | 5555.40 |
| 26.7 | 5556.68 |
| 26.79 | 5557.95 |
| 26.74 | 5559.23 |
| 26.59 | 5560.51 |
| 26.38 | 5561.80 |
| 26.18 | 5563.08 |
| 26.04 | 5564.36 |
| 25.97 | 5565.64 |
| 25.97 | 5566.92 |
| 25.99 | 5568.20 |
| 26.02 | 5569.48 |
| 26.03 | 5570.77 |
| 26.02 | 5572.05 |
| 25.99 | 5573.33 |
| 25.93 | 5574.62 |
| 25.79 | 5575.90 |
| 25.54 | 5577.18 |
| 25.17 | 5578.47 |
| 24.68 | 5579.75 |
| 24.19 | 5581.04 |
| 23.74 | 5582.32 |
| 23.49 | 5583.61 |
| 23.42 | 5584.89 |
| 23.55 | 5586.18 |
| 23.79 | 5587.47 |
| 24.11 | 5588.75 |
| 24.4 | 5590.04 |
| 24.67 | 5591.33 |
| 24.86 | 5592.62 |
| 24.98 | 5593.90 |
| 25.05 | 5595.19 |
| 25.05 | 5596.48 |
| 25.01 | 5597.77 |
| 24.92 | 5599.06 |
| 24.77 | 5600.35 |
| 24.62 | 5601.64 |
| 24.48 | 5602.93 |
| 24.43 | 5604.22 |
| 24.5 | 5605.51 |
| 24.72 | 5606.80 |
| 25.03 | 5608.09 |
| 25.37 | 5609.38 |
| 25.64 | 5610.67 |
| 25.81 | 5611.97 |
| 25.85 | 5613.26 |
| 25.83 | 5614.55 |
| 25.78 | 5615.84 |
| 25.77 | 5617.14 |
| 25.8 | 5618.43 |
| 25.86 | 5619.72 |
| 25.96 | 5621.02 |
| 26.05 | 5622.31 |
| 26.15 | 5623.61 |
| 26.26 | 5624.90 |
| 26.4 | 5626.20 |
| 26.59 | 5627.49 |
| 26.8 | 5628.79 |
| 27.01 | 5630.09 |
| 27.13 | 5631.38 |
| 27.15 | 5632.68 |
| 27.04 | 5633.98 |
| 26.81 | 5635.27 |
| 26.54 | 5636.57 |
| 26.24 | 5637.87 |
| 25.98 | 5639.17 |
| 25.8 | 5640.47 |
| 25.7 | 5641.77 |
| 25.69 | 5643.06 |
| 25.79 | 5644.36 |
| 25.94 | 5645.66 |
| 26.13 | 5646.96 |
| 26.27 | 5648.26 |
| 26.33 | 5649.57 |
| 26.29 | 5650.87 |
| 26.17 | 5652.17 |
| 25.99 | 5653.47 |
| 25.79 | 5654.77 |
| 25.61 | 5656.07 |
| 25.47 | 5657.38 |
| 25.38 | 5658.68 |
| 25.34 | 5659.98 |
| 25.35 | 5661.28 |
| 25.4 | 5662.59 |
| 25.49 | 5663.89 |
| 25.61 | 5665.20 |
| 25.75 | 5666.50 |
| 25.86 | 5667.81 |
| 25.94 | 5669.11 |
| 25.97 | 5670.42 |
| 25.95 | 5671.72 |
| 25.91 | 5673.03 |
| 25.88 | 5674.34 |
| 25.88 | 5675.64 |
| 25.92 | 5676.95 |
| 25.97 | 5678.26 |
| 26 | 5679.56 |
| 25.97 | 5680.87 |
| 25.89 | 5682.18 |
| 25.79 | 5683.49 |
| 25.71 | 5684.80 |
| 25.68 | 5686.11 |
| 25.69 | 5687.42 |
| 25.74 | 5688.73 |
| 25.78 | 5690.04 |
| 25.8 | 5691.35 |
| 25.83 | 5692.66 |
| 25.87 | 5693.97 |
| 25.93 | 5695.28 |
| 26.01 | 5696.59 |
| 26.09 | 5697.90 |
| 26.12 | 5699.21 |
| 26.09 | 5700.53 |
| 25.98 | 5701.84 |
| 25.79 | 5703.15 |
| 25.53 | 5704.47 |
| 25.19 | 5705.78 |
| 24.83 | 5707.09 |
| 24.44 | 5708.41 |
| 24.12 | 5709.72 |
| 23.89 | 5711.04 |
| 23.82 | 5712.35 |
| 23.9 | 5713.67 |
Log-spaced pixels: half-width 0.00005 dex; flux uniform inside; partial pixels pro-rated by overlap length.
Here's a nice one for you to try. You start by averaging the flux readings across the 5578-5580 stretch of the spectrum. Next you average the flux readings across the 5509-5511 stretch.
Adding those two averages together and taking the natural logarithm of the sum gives 3.91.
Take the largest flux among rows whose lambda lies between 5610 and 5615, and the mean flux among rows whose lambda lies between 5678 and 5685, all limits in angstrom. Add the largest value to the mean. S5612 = 51.7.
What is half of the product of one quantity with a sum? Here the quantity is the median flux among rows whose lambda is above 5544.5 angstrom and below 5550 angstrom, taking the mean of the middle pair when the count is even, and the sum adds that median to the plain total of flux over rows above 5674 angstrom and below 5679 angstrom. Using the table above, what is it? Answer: 1701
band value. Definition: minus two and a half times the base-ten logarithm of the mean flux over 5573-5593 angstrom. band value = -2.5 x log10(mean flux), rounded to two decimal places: -3.48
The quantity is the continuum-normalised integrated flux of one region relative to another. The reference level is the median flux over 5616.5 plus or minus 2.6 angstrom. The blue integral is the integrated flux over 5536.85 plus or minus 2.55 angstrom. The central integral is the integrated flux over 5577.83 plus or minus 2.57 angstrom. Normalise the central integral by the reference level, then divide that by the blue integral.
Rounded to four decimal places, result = 0.0390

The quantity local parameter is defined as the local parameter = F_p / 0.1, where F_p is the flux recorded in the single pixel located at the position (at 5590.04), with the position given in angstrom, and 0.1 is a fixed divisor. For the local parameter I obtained 244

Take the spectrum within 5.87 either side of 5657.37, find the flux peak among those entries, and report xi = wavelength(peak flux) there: 5652.17 angstrom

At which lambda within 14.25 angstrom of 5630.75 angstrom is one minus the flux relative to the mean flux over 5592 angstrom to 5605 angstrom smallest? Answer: 5632.68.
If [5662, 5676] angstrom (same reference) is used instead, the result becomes 5670.42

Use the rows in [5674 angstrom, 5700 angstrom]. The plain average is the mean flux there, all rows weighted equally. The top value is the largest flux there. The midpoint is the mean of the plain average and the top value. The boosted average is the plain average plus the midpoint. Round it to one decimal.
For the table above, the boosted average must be 51.9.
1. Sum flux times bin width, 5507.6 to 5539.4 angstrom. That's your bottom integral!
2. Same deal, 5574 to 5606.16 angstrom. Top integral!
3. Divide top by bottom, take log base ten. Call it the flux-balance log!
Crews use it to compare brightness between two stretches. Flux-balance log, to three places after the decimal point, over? -0.013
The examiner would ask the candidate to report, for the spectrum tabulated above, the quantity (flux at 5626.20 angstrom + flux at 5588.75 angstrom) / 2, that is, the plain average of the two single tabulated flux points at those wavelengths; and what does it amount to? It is 25.3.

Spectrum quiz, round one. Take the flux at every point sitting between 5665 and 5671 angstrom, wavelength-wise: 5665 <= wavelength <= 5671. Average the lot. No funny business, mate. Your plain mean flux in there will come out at 25.8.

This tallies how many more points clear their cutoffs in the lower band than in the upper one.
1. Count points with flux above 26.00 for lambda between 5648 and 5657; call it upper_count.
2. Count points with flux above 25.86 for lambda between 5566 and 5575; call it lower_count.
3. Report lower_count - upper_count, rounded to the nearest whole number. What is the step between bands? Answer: 3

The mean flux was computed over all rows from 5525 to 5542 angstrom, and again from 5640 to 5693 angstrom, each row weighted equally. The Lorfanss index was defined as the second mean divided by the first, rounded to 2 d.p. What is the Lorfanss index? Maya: 1.01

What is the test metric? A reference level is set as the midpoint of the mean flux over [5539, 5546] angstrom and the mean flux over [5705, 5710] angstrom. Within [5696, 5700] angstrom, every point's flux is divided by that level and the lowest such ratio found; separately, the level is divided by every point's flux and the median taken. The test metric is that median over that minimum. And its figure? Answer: 0.96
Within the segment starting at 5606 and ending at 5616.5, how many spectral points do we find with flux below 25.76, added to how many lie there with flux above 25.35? 10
